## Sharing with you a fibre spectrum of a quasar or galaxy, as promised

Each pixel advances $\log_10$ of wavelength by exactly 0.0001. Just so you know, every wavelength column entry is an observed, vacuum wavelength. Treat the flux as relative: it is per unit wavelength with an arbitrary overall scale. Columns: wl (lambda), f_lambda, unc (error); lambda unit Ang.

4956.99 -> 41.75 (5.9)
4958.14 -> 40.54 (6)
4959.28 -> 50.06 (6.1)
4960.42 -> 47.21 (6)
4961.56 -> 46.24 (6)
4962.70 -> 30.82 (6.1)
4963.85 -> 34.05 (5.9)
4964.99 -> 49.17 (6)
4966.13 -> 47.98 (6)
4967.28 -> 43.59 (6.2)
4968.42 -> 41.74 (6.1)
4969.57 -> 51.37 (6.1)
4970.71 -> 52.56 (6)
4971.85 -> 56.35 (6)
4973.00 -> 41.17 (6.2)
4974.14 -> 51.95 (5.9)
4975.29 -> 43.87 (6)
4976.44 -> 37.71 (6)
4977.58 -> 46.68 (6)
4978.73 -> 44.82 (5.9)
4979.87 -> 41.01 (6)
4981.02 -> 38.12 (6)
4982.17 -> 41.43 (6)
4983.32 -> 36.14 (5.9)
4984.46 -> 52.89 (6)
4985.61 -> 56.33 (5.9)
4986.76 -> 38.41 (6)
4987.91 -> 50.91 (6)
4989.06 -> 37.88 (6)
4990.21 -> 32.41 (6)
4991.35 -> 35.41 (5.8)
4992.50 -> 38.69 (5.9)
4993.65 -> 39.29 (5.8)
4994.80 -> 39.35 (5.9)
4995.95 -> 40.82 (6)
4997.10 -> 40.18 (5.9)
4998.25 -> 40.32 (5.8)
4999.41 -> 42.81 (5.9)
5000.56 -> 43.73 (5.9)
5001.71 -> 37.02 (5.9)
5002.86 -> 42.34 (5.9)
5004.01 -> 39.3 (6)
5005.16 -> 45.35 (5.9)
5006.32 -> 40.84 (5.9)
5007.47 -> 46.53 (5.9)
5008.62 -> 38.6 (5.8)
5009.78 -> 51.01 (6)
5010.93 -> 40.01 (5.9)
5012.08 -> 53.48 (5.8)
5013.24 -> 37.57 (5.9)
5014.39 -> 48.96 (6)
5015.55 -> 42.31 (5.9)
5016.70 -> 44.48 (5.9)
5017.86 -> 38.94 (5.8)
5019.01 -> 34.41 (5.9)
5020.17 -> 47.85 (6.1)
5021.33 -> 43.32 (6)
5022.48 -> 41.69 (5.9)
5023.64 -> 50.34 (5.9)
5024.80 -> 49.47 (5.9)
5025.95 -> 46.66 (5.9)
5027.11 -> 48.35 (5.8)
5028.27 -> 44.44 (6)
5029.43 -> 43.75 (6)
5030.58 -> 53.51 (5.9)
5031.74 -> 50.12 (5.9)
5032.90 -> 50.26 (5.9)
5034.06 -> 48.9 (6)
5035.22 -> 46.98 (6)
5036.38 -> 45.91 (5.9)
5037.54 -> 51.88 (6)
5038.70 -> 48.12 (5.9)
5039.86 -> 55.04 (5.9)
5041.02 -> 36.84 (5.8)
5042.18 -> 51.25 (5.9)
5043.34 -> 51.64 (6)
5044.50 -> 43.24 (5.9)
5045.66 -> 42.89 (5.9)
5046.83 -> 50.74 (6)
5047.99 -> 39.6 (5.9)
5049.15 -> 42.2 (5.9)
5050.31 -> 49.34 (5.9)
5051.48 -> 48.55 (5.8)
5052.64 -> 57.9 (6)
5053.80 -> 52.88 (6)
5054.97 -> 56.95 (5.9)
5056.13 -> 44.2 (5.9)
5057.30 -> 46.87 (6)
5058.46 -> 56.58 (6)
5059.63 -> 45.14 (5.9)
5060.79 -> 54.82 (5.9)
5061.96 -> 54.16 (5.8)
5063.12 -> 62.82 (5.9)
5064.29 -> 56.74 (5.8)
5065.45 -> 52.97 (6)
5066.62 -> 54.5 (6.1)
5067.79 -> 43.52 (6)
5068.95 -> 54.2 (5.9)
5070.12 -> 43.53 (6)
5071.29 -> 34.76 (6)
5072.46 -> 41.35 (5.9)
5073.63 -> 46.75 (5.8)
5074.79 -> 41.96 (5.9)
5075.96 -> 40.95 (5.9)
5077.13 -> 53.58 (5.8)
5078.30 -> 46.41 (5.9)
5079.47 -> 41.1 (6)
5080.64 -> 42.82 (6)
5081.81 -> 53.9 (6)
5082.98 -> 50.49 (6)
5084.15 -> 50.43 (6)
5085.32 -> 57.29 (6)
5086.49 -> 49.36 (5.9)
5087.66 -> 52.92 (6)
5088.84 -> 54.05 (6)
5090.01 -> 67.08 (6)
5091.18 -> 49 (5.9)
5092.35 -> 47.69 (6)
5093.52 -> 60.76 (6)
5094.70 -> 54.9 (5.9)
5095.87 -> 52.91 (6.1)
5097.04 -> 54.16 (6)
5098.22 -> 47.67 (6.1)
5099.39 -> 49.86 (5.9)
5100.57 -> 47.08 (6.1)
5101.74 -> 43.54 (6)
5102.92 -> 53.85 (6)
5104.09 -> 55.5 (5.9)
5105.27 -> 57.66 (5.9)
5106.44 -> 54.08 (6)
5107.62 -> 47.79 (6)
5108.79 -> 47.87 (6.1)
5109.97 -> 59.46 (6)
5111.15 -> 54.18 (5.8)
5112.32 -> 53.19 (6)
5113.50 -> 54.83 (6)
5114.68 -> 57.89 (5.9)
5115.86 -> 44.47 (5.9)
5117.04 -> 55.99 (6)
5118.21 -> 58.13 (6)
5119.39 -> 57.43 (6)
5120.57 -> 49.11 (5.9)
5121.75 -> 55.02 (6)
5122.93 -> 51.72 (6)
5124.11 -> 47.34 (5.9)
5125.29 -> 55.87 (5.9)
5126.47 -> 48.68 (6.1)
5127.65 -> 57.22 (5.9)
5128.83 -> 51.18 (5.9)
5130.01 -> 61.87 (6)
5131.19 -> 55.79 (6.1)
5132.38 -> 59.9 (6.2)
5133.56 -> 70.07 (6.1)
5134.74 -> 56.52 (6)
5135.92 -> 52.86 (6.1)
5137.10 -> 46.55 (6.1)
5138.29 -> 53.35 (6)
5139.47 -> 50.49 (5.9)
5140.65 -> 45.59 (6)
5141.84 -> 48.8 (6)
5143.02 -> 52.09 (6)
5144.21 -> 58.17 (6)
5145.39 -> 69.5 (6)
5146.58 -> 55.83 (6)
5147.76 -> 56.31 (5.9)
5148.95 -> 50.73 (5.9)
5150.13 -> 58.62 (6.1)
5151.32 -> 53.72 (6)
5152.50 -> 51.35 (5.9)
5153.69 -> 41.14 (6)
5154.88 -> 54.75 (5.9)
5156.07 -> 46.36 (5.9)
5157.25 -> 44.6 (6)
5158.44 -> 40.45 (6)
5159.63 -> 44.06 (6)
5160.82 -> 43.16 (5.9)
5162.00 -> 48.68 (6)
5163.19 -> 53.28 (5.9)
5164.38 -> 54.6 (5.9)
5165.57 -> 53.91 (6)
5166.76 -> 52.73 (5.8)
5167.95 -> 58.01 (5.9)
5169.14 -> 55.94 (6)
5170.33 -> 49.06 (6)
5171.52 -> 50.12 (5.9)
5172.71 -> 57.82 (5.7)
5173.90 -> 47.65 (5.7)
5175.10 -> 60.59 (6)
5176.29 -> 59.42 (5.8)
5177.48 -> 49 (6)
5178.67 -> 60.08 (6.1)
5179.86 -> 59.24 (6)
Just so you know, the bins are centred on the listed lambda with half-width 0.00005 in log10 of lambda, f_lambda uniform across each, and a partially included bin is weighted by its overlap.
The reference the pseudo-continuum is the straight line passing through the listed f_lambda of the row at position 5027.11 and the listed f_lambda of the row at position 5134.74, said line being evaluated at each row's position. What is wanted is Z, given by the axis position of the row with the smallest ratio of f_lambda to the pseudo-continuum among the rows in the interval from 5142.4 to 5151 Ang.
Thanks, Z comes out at 5148.95 Ang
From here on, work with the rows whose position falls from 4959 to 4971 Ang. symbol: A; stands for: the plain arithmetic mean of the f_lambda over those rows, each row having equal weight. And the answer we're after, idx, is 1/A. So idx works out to 0.0222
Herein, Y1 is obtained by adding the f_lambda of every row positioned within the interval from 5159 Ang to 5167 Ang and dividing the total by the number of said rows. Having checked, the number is 50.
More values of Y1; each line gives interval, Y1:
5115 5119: 53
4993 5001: 41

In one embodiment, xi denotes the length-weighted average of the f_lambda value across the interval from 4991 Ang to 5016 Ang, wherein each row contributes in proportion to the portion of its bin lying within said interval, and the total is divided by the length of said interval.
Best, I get 42.0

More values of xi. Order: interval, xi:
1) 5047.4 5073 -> 49.7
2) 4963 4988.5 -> 45.2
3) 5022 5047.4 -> 47.8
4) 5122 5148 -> 54.8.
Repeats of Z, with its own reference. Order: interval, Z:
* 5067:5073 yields 5071.29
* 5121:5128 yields 5124.11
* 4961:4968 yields 4962.70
